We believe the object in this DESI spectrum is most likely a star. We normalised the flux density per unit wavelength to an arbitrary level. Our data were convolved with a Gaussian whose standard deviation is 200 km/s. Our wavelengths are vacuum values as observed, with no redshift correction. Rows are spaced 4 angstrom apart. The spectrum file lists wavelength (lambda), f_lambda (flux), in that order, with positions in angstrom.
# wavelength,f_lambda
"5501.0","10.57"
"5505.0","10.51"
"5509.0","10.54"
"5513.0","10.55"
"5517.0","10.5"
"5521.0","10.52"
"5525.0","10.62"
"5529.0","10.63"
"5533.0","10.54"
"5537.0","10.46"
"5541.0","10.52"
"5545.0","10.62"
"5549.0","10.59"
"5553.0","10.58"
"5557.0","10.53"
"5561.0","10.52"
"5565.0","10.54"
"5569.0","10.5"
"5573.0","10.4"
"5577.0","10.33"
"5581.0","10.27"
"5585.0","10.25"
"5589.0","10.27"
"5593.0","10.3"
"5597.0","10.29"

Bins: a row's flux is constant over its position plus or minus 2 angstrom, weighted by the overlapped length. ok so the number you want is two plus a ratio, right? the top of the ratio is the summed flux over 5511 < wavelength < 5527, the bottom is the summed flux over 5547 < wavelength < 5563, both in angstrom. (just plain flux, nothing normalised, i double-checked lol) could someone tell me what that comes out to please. 3.00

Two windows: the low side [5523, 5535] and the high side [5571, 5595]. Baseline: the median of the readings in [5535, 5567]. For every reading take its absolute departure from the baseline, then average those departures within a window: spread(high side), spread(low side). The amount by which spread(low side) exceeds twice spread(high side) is -0.40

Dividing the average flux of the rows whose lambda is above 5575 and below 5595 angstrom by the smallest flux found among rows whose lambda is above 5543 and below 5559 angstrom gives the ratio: 0.98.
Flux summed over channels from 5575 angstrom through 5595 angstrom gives 51.4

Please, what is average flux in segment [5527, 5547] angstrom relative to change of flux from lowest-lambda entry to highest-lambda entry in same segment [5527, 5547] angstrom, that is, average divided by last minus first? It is -1055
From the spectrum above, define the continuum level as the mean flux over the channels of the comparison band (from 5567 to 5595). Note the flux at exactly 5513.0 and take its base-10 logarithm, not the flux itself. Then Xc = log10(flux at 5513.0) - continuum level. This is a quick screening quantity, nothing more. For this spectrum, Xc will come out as -9.31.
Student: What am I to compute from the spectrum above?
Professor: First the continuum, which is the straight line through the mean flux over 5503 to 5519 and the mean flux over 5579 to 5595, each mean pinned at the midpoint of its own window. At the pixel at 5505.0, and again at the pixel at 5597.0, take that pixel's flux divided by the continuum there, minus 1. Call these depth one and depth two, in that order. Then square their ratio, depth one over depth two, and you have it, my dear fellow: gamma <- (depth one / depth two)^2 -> 0.4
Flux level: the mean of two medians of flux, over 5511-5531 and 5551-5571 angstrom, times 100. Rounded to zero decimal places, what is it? 1054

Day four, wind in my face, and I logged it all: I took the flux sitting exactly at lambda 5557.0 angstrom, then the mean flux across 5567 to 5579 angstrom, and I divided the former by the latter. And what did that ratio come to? 1.012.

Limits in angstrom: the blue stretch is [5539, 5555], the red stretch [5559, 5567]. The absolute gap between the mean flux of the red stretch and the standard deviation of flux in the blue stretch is 10.5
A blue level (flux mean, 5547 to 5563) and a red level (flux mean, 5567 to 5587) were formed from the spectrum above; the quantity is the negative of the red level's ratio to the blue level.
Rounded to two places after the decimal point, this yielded -0.98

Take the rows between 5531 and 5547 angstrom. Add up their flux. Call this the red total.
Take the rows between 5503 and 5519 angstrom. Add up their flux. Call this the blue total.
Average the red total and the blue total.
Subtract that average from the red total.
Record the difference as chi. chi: 0.02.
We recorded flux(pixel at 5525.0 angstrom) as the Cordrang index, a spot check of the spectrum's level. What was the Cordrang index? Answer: 10.62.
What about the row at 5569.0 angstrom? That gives 10.5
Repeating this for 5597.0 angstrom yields 10.29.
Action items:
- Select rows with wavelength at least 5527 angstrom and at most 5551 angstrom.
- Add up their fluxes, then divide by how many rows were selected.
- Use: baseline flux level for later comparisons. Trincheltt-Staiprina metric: 10.6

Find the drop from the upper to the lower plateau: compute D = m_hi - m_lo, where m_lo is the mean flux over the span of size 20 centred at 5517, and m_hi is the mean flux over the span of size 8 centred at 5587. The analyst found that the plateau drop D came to -0.286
